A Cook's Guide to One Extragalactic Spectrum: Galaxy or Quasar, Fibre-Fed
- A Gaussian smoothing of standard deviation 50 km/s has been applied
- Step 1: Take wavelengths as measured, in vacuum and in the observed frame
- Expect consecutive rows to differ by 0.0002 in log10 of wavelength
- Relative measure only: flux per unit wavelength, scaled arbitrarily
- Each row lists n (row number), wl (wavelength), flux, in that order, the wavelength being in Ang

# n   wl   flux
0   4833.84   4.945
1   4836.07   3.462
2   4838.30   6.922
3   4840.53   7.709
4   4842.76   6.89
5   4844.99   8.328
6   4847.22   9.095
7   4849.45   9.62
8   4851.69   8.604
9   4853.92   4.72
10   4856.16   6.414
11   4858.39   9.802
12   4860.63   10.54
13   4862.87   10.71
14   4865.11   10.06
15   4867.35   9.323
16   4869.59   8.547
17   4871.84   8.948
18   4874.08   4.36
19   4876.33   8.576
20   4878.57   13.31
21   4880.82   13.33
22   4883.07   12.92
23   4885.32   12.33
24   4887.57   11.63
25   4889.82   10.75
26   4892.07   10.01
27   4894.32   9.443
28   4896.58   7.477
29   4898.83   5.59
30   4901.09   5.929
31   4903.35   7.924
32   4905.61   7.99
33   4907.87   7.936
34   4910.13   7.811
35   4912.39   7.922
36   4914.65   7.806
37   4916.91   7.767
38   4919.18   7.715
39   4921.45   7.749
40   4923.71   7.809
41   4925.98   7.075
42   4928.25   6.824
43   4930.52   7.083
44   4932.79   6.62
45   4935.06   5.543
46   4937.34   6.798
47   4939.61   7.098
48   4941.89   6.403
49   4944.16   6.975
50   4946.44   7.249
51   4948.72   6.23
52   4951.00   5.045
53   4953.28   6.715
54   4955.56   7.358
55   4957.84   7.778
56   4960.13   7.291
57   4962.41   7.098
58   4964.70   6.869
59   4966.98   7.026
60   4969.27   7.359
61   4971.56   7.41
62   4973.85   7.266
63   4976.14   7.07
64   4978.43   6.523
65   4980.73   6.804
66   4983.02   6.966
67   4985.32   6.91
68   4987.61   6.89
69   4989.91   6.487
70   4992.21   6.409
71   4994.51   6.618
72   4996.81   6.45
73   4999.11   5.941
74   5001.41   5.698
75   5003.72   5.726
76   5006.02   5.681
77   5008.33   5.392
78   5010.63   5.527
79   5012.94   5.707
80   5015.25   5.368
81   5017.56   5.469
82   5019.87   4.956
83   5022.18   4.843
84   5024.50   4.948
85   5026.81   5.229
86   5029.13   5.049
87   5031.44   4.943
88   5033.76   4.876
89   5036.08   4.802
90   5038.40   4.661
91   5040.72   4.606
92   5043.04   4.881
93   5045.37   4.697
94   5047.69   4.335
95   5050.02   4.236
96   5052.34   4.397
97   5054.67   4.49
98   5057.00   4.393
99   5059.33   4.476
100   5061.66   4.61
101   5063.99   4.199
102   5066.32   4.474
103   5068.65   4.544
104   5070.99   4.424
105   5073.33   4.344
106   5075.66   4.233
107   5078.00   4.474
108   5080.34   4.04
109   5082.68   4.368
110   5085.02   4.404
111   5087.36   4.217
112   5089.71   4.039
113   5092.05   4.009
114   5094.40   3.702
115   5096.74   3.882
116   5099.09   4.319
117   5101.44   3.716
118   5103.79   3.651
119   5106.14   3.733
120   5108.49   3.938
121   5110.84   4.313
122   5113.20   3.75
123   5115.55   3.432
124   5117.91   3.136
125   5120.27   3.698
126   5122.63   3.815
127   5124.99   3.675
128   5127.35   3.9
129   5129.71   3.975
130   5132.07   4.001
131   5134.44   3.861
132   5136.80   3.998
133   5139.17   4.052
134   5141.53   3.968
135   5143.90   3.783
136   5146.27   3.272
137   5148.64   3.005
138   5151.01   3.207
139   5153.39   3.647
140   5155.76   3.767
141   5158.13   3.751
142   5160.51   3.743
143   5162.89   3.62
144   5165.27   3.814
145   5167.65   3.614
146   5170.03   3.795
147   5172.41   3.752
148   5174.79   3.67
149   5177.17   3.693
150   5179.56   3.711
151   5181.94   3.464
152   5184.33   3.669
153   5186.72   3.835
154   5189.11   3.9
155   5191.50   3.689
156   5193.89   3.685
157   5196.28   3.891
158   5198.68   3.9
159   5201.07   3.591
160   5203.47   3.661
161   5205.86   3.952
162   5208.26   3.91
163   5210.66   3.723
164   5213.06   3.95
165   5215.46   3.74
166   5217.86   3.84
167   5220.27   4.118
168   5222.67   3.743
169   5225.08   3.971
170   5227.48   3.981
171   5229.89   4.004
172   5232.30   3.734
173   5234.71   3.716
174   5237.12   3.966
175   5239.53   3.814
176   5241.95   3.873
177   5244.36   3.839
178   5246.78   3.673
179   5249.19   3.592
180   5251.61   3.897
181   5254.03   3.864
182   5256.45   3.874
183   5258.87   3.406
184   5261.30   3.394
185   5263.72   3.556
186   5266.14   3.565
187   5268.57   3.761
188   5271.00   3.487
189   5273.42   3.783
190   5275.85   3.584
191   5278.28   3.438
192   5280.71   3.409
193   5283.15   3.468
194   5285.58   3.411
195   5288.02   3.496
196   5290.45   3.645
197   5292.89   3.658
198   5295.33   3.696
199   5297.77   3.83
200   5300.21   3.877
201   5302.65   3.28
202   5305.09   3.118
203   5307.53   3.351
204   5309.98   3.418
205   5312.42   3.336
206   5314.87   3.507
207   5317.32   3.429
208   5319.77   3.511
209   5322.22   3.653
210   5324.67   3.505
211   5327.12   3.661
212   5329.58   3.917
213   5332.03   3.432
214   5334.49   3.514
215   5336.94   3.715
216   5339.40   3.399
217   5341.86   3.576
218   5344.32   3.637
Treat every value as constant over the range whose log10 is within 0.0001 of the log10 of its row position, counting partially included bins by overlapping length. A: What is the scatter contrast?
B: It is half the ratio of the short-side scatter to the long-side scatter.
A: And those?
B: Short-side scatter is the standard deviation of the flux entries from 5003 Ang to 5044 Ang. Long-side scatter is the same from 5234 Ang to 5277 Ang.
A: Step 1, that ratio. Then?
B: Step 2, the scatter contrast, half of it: 1.0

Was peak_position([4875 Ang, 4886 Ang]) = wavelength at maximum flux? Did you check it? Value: 4880.82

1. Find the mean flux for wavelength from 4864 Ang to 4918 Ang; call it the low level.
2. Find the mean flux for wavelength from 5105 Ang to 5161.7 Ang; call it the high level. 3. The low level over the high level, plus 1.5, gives 3.9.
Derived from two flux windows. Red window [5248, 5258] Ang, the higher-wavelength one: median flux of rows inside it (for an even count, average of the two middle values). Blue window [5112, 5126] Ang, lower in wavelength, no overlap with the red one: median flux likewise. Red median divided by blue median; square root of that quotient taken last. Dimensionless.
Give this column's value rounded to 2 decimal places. 1.02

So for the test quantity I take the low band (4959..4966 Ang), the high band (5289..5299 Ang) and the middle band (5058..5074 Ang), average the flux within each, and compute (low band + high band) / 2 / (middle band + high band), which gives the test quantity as 0.66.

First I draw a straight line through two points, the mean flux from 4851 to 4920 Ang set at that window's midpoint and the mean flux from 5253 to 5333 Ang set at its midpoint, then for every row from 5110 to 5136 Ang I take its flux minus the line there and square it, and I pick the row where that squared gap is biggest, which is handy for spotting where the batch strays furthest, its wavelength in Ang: 5117.91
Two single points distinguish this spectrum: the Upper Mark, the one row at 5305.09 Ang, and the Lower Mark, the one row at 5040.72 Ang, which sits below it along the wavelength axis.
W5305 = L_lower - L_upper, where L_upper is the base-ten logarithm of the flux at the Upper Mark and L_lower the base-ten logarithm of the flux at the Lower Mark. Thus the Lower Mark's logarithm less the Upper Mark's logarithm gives 0.17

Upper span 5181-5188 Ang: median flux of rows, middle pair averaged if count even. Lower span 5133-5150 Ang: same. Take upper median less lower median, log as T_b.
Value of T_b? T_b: 0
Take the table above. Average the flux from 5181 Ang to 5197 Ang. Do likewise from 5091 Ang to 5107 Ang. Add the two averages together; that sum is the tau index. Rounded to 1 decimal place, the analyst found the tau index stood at 7.6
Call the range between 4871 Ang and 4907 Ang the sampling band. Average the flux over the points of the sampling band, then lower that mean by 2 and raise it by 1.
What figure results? 8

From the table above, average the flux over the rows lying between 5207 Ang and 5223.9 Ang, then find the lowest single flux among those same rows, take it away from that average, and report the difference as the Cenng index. 0.14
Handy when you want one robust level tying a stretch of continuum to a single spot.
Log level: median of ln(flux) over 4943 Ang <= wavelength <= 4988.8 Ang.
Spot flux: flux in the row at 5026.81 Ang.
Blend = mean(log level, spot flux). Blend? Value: 3.59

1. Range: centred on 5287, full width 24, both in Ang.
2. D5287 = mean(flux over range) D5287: 3.56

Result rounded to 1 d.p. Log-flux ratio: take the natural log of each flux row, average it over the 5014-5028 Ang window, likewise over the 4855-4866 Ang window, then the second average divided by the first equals 1.4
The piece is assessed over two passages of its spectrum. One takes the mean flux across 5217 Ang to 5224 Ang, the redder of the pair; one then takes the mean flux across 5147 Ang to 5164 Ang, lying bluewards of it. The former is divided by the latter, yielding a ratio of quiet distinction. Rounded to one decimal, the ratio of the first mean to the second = 1.1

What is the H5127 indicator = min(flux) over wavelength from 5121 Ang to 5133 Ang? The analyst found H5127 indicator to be 3.675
